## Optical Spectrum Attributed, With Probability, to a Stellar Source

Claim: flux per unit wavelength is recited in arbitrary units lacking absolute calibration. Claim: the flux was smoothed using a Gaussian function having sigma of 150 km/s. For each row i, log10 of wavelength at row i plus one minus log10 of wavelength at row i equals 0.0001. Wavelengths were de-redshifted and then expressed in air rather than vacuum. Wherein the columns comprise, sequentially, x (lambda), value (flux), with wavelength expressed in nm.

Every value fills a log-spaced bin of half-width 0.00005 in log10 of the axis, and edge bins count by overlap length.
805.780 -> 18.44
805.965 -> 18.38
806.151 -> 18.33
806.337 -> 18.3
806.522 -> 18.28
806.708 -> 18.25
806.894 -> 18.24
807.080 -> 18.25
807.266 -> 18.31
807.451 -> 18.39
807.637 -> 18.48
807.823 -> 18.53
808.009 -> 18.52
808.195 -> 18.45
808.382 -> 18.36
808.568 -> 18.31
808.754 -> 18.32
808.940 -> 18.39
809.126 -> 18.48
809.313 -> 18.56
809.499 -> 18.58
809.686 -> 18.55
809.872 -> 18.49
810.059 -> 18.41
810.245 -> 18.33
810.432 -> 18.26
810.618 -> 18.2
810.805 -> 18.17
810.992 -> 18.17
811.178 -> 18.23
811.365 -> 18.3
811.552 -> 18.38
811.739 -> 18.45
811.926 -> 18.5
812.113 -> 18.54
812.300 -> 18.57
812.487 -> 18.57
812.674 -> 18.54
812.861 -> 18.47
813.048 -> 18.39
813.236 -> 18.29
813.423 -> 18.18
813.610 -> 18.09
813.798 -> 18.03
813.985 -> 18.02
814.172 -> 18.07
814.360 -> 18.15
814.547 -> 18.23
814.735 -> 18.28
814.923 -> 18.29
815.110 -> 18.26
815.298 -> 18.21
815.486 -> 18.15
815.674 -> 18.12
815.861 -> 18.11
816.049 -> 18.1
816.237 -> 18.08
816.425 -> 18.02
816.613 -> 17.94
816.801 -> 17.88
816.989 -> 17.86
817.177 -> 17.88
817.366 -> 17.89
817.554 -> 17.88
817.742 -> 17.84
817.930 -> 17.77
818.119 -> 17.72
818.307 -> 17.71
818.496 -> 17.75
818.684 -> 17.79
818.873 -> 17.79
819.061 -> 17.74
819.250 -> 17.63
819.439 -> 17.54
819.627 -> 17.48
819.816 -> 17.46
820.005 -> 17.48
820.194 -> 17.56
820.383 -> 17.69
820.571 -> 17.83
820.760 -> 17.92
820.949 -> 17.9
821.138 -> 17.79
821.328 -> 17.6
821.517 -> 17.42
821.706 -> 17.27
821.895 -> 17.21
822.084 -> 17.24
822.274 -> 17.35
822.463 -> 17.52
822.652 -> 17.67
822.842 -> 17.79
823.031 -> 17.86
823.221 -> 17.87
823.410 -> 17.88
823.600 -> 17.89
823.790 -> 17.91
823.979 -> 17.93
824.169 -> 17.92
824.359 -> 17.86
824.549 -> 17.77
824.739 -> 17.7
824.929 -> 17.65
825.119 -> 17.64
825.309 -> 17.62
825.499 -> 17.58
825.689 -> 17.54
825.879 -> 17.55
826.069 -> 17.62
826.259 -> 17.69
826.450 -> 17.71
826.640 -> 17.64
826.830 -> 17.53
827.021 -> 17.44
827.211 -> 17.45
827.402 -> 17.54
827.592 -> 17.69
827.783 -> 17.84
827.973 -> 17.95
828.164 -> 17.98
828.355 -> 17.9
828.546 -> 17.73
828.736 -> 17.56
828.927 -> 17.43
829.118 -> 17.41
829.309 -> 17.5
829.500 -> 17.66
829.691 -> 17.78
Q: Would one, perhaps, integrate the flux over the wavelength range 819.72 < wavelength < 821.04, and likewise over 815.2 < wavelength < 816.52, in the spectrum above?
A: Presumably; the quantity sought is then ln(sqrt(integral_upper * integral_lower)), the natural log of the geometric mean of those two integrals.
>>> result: 3.16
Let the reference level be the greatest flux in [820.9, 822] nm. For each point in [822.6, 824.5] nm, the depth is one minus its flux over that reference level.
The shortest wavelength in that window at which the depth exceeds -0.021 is 822.652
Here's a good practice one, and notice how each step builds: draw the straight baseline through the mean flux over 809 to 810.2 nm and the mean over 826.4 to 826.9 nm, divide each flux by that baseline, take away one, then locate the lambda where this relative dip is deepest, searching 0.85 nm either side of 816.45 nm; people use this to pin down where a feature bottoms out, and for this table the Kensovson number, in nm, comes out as 816.989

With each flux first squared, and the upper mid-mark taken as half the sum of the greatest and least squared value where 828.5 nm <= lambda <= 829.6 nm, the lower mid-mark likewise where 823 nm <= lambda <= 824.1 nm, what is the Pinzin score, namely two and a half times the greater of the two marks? 801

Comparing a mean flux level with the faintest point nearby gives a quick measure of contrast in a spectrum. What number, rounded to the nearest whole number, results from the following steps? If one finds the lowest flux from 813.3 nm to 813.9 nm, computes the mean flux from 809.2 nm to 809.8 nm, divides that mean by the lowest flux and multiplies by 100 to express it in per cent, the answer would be 103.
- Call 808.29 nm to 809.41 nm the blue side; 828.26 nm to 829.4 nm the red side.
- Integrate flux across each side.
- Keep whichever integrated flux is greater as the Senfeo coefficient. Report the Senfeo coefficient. 20.6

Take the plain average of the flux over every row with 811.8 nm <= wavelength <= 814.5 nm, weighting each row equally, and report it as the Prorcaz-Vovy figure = 18.3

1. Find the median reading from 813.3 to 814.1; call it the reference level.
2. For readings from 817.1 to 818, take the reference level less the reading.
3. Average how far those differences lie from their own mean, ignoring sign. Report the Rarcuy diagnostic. 0.038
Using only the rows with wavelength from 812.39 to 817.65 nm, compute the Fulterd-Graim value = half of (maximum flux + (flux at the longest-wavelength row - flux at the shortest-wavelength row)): 8.94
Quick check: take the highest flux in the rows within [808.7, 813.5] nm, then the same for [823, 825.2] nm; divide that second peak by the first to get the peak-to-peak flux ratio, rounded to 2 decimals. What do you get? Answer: 0.97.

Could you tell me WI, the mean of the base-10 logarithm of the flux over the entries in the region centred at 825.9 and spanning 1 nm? 1.25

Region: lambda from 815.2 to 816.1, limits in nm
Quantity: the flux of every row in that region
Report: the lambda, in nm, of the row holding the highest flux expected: 815.298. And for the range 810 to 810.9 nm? 810.059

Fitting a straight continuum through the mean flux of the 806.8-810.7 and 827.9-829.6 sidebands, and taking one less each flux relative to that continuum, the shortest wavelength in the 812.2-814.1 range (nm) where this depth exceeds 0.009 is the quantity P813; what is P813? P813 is 813.798 nm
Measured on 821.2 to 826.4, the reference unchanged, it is 821.328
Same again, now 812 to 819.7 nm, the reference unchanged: 813.798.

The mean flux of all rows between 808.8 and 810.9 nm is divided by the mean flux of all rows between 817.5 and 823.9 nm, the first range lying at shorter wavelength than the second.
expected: 1.04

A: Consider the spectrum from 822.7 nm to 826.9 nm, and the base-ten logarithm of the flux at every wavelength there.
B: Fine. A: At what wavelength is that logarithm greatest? 823.979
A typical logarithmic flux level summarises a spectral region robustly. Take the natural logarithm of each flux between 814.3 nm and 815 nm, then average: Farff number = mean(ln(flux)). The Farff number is 2.903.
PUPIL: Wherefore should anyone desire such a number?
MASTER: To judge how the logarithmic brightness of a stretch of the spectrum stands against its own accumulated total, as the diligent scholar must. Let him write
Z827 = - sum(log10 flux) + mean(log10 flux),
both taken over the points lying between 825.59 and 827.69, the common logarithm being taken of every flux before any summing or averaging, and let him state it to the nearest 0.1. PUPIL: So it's -12.5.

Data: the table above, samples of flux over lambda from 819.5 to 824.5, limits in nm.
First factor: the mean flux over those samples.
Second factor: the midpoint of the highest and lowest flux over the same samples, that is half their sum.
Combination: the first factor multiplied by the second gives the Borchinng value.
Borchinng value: 310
